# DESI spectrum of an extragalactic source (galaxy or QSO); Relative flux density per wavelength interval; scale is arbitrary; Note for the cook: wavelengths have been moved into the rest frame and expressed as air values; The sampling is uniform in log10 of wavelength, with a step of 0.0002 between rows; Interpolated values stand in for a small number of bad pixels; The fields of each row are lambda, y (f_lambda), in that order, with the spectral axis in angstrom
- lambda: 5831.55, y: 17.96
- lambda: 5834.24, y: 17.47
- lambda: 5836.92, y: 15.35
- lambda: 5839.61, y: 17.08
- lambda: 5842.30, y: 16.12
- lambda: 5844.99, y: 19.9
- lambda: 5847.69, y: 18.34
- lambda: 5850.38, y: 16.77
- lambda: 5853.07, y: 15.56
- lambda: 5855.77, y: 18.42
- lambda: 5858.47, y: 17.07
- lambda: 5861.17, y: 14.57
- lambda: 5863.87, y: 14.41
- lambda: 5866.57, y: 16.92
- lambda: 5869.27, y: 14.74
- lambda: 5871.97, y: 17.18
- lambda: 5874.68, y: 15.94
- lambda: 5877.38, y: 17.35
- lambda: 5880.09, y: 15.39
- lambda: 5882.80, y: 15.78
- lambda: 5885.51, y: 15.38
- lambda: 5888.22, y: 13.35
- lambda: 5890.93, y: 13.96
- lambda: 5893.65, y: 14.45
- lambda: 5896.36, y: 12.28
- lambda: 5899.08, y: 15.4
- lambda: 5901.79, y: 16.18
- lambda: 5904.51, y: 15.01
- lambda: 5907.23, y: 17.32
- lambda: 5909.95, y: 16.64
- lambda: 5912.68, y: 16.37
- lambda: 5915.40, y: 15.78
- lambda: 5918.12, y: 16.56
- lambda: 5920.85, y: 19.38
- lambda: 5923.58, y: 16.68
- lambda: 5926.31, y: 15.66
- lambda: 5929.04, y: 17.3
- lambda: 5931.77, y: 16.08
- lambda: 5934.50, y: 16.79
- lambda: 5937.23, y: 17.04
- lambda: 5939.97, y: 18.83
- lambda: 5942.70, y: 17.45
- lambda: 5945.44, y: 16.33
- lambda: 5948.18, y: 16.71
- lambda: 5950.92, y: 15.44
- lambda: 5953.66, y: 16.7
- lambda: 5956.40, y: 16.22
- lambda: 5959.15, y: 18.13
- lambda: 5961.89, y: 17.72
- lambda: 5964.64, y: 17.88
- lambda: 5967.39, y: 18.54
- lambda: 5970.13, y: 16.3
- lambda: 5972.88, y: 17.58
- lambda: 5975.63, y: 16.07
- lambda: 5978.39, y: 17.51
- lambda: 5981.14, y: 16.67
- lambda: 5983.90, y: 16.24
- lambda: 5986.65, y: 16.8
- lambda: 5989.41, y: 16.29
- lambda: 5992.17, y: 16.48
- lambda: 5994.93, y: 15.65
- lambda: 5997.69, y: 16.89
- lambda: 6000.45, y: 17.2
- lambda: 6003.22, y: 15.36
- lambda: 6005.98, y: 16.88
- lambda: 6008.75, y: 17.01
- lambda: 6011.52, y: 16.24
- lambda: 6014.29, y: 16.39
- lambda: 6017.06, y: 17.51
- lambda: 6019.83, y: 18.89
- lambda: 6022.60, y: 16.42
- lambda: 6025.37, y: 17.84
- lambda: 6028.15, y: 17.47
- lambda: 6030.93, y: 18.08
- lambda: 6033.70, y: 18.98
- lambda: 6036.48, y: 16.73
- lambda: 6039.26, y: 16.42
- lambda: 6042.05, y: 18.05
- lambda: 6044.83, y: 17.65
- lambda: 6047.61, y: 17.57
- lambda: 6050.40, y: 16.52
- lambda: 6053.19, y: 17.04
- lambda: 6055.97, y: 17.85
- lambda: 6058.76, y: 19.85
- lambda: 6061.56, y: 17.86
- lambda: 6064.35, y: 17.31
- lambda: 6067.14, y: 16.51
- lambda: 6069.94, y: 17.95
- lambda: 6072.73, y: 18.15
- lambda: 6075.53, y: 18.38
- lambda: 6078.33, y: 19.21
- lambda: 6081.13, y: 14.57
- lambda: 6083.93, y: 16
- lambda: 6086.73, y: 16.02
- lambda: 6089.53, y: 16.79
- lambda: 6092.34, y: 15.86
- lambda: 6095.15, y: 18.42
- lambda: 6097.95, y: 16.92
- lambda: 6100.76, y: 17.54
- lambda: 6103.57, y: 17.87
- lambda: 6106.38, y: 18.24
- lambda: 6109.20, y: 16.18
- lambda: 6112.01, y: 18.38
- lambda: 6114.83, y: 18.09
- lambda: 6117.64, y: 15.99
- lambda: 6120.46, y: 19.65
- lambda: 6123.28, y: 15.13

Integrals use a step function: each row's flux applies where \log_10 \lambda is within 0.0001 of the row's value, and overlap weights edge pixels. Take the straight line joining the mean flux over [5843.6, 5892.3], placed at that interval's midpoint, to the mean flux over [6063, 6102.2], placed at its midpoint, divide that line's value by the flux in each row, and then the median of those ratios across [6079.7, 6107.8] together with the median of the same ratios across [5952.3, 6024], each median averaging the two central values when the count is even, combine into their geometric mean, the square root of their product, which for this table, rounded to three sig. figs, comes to 1.01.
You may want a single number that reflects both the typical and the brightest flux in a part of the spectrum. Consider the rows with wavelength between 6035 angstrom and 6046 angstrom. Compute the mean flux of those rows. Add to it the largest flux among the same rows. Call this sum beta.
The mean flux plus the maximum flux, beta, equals 35.3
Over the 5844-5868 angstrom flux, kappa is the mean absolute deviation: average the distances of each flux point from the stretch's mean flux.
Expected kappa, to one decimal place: 1.4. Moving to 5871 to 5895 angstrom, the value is 1.0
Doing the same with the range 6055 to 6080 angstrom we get 0.7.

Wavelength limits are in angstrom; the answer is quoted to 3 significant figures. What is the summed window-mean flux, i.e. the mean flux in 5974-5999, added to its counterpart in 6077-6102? 33.3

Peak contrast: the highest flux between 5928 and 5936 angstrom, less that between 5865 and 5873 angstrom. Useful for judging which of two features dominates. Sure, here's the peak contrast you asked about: 0.1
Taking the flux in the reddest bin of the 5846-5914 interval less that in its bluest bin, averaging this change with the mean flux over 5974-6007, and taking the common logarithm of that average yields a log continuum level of 0.861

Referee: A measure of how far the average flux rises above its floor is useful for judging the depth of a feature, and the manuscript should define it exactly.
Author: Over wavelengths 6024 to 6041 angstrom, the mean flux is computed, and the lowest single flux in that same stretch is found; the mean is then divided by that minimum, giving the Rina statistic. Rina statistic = 1.07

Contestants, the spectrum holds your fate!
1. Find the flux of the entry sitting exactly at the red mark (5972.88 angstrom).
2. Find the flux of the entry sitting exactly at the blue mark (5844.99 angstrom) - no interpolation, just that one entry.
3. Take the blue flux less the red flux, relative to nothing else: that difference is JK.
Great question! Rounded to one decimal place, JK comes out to 2.3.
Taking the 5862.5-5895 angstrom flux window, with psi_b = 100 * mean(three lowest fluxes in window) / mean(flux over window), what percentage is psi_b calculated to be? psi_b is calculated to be 90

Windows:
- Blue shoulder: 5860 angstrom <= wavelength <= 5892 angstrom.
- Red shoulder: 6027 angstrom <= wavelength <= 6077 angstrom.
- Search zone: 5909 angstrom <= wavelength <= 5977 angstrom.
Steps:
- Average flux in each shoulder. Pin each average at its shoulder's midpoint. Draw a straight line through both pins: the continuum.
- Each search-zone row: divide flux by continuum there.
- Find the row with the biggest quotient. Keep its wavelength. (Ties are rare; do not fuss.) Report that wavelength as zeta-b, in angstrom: 5920.85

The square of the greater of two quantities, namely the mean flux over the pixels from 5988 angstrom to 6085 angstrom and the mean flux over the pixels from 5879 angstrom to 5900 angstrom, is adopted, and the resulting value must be 297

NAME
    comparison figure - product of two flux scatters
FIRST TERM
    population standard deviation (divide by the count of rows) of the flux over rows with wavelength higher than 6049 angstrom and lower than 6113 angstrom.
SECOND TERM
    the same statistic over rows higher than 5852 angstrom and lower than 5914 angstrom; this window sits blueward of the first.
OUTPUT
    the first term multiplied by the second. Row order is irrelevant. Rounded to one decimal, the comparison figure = 1.7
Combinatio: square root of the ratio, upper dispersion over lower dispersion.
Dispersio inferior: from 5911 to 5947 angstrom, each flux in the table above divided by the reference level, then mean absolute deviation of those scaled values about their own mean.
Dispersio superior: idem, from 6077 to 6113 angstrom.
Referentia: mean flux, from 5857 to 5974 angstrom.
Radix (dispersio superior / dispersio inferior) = 1.17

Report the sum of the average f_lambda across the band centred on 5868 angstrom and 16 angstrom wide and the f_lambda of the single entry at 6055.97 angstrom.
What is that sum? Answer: 33.5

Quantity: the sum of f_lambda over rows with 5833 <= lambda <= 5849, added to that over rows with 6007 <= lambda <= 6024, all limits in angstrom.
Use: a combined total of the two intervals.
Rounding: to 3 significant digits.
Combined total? 207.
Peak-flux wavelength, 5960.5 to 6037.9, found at 6033.70 angstrom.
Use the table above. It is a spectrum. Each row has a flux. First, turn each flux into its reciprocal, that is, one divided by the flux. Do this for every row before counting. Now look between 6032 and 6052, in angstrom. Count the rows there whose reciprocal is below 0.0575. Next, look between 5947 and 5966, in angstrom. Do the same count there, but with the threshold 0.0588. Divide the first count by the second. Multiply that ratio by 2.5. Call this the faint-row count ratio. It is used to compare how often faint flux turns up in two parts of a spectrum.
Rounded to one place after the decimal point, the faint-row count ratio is 3.3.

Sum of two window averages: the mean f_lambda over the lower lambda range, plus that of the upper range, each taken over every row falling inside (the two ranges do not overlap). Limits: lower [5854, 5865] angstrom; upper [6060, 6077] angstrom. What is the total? 33.8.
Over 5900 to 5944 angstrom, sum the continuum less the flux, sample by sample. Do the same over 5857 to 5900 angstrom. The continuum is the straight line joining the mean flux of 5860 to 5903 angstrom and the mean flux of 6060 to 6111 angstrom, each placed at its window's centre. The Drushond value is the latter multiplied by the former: 25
